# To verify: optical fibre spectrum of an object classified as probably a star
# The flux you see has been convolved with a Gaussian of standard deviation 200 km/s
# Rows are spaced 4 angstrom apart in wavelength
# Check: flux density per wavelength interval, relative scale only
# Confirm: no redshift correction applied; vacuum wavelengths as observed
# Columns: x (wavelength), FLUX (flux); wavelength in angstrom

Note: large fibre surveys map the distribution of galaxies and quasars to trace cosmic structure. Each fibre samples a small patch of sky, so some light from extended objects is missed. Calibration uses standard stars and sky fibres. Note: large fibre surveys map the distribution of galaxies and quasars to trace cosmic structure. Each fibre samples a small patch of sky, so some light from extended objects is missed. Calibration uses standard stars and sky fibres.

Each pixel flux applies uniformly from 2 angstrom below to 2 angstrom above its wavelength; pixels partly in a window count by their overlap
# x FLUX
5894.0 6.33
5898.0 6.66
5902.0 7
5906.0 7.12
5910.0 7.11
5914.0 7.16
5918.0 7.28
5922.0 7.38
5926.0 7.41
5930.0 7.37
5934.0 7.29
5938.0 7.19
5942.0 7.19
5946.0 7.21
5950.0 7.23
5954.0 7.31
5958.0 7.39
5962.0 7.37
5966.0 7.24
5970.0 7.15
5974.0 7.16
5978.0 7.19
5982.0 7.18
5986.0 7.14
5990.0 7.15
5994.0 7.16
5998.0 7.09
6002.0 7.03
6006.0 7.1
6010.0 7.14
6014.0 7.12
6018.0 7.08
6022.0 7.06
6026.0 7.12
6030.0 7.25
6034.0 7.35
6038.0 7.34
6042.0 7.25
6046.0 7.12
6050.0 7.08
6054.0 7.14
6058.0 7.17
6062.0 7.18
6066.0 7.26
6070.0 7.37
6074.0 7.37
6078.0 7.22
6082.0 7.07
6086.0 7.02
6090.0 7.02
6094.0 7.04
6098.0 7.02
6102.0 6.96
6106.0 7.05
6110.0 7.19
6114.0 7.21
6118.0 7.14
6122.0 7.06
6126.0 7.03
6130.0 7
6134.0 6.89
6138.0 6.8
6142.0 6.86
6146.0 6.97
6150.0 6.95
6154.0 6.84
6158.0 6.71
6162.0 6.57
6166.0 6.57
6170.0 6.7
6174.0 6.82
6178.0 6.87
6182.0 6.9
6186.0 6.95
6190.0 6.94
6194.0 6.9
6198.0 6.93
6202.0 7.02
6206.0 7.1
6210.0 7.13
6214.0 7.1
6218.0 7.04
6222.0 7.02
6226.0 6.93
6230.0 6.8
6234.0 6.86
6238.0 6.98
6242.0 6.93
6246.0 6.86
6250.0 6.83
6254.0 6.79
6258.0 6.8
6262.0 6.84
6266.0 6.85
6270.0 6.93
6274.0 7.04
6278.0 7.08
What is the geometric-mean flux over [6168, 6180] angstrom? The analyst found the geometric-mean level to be 6.80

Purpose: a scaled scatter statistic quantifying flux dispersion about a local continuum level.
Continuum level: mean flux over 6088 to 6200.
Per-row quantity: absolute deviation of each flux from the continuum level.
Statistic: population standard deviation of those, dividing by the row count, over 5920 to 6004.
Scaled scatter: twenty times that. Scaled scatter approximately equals 2.1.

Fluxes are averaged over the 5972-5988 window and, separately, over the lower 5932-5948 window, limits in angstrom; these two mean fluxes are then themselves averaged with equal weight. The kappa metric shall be 7.19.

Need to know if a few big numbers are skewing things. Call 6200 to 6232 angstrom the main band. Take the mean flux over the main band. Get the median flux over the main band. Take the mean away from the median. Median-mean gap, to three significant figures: 0.0125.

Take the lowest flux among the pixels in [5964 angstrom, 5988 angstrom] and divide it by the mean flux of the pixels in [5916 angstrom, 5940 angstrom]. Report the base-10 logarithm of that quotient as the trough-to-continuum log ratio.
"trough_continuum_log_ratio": -0.011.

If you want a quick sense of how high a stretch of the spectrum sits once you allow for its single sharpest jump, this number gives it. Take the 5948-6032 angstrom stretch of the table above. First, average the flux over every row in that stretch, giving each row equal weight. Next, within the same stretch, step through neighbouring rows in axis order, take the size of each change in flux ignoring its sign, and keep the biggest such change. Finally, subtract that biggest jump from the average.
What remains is 7.04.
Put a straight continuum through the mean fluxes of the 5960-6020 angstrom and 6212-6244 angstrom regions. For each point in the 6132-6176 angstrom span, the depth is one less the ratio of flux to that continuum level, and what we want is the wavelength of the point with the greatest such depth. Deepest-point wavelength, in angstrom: 6162.0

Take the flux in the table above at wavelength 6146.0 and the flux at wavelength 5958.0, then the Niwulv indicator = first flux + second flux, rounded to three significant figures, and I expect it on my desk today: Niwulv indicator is 14.4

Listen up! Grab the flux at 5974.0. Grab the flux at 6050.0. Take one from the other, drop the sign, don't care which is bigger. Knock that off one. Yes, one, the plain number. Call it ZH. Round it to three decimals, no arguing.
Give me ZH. 0.920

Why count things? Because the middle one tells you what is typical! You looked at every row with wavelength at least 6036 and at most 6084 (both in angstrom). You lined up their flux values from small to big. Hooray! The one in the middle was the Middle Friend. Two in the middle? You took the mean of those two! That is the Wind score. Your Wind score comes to 7.20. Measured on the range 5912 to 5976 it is 7.26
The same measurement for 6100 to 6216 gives 6.95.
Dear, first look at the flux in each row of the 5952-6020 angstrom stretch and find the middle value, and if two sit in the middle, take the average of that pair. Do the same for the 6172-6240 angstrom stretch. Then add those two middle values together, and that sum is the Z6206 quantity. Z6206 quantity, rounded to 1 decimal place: 14.1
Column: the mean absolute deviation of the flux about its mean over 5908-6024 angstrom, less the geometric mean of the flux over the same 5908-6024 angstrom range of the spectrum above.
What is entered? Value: -7.12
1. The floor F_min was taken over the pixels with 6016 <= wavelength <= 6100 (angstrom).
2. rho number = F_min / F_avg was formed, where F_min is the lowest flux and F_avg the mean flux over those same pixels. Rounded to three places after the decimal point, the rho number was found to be 0.979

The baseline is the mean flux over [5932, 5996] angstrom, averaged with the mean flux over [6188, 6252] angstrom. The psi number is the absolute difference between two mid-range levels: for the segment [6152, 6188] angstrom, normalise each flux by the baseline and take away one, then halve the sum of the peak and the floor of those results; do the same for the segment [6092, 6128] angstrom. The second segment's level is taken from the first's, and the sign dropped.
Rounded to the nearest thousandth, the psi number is 0.046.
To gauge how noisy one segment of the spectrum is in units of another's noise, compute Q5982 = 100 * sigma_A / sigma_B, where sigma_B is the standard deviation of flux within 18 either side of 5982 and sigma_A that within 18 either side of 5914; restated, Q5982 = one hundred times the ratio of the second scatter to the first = 584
